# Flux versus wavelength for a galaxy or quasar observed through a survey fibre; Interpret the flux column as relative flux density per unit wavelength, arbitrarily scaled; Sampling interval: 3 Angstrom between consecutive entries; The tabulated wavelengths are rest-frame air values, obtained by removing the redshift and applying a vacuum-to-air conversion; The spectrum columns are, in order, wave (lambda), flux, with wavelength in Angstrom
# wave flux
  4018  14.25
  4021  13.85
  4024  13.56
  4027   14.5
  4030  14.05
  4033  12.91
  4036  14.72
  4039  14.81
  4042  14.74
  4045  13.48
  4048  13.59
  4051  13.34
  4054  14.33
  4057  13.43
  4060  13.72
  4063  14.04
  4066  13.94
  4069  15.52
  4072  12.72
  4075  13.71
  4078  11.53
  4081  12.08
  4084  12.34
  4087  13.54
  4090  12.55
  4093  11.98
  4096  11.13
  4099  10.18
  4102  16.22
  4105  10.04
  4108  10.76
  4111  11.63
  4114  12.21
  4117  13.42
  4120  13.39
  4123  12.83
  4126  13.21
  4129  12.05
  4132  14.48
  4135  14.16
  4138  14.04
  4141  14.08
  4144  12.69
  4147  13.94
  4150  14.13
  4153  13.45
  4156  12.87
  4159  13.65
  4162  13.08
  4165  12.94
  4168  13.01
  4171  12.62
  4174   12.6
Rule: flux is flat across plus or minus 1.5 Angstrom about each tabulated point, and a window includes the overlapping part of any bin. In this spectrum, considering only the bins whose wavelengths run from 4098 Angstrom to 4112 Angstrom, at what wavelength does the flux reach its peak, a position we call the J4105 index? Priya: 4102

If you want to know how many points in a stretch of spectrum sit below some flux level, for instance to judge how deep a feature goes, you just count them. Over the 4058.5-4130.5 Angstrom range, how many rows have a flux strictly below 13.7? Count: 18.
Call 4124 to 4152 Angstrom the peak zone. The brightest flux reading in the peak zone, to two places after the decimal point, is 14.48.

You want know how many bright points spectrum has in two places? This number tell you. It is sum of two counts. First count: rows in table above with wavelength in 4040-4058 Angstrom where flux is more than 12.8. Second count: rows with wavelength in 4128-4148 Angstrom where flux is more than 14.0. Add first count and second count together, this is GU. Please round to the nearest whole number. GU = 10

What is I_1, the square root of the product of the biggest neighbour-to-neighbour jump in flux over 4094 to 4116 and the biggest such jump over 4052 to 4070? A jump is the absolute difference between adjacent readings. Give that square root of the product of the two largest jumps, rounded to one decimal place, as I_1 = 3.1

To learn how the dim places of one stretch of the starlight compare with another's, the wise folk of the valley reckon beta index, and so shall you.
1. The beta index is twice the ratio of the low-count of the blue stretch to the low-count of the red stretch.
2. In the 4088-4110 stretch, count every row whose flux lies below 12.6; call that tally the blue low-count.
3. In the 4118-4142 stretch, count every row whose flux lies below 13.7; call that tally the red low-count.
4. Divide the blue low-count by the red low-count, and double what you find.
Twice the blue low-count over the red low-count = 3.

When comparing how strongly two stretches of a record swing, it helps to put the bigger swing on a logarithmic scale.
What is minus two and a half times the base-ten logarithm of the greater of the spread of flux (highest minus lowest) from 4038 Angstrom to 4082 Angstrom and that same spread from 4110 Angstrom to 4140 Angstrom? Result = -1.5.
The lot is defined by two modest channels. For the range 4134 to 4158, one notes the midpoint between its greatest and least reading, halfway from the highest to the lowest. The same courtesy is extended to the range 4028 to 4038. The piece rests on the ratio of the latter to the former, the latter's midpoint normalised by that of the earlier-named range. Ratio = 1.03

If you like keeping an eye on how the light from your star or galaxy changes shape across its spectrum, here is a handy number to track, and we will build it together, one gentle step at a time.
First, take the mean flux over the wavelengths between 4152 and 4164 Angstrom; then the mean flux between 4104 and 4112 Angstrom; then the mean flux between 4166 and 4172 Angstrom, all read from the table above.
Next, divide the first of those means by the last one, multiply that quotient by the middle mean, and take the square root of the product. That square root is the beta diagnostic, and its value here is 3.34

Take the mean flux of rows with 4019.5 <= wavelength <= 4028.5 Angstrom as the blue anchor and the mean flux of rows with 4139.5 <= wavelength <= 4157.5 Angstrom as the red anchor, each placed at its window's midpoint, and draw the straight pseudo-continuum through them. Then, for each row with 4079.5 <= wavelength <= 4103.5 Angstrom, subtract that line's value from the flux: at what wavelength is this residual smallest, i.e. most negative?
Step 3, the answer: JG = 4099 Angstrom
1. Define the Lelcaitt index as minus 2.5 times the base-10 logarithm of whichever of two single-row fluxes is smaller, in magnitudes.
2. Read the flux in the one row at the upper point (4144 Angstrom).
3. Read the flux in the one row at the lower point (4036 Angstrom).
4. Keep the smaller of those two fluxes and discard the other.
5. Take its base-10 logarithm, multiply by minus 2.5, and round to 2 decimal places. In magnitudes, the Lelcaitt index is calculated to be -2.76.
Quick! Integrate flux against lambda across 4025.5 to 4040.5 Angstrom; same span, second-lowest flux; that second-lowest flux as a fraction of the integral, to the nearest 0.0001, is 0.0660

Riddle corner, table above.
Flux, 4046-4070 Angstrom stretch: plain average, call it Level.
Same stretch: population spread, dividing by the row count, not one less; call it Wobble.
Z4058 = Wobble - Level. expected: -13.3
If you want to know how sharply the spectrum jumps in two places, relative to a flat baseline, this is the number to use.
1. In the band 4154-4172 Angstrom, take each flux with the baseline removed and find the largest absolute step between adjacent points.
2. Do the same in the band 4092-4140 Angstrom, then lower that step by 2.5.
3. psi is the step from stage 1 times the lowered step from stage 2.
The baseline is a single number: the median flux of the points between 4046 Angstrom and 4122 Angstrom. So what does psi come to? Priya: 2.9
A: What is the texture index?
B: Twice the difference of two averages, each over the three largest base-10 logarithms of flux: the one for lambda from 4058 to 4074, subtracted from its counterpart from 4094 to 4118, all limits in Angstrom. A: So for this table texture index -0.04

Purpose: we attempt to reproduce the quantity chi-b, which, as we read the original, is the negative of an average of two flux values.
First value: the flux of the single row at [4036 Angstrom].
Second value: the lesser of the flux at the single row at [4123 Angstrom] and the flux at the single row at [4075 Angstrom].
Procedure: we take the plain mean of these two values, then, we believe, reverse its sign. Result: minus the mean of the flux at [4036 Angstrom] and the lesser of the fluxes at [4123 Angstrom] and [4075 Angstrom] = -13.8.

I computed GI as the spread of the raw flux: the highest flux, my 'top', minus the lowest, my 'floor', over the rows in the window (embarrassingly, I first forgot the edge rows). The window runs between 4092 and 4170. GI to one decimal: 6.2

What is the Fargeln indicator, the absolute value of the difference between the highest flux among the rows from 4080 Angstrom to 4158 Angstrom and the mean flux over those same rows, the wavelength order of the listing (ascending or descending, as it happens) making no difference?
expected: 3.4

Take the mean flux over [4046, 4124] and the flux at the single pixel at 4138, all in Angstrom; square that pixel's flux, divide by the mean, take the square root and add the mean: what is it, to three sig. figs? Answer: 16.8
